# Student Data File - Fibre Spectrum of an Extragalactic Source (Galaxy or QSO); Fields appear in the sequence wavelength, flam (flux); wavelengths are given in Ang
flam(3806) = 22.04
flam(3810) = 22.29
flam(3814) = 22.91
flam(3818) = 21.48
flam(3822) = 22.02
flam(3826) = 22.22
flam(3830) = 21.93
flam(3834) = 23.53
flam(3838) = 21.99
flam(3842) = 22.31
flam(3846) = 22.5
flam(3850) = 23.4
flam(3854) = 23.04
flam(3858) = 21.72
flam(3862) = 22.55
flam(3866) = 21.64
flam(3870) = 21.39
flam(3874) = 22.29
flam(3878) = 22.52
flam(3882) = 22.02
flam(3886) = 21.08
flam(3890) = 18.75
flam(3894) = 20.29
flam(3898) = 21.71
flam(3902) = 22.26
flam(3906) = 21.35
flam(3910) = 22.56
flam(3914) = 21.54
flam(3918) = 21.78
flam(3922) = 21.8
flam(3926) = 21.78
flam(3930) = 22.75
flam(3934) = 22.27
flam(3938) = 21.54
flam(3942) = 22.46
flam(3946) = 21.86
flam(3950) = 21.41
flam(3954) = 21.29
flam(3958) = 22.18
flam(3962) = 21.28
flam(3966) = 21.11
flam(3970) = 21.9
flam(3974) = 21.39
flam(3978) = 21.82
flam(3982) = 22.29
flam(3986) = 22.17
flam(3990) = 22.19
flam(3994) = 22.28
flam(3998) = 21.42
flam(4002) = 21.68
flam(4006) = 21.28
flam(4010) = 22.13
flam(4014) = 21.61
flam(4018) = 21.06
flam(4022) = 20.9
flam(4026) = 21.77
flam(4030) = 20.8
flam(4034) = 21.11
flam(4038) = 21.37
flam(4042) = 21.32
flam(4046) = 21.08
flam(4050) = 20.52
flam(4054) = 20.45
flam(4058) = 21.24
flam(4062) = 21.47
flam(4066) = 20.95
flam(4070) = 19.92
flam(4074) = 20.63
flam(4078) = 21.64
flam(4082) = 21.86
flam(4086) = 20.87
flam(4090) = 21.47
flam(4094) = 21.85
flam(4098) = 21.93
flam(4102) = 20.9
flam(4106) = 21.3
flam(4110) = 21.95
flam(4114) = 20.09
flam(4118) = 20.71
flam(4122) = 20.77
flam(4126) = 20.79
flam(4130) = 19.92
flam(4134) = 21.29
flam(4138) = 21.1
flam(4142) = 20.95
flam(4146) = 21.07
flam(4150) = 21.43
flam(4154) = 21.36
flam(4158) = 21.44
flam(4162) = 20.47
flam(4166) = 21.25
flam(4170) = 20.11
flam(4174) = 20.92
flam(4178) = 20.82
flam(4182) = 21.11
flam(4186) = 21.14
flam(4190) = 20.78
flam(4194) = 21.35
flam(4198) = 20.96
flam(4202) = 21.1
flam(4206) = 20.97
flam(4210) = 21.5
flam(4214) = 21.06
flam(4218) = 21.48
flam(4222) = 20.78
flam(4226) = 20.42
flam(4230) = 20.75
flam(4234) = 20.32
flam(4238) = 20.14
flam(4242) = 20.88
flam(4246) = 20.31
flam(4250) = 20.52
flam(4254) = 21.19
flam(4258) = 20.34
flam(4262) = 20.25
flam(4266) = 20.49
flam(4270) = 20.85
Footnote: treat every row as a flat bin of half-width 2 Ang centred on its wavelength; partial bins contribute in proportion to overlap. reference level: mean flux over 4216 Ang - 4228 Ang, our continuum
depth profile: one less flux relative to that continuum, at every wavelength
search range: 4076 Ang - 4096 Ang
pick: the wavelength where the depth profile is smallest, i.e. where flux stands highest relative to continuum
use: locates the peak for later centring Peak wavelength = 4082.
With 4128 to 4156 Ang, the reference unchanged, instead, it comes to 4150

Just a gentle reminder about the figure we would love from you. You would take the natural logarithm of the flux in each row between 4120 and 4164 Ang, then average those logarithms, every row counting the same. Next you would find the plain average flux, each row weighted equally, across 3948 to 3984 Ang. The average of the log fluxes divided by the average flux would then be 0.1407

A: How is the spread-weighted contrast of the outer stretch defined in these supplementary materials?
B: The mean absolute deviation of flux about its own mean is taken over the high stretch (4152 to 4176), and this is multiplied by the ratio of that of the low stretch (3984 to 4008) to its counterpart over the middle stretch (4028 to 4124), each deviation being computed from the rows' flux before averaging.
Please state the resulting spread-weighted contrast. 0.4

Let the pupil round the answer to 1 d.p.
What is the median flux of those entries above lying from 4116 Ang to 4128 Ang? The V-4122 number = 20.8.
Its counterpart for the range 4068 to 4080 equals 20.6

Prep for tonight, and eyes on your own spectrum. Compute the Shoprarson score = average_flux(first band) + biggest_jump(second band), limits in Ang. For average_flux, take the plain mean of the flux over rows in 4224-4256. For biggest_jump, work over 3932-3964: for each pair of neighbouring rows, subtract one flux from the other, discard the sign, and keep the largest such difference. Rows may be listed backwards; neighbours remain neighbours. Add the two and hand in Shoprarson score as 21.5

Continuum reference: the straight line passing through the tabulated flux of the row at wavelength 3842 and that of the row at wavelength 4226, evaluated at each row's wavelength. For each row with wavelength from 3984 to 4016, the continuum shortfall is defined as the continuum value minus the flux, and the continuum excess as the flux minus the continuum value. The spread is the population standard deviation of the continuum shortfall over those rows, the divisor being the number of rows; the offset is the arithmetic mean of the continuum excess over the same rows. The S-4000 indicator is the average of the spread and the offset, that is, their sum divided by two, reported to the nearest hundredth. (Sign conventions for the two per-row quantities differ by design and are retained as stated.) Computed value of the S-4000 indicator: 0.33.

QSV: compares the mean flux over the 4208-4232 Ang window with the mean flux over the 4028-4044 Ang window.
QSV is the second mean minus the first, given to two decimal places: 0.15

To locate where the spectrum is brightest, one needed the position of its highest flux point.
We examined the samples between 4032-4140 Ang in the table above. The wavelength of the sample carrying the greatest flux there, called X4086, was 4110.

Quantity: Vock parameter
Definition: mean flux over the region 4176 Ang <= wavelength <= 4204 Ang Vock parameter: 21.0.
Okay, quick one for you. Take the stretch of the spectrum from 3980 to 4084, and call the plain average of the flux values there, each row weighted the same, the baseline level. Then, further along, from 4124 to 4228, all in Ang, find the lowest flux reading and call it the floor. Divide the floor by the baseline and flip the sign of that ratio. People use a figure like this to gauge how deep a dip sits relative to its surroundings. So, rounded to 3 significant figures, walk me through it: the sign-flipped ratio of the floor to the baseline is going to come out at -0.933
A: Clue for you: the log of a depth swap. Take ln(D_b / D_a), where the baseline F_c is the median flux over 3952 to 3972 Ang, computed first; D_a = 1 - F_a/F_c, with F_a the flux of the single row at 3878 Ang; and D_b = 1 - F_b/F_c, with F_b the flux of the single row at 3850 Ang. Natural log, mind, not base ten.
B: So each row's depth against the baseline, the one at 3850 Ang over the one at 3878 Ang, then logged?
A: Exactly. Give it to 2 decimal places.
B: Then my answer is 0.54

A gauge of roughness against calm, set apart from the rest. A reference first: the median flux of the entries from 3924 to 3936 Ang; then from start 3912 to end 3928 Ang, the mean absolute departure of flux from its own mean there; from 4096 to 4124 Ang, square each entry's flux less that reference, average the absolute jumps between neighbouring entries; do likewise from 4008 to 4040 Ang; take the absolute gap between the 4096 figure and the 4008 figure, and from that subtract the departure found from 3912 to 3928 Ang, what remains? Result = 0.73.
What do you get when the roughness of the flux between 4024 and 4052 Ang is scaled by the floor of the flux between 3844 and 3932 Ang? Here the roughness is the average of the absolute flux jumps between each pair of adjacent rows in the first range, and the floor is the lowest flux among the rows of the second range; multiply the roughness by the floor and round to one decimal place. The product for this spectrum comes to 7.5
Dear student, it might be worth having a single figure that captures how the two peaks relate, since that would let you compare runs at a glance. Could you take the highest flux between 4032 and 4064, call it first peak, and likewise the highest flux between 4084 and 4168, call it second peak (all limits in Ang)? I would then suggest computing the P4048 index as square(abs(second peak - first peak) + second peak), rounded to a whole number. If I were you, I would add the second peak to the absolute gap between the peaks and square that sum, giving 503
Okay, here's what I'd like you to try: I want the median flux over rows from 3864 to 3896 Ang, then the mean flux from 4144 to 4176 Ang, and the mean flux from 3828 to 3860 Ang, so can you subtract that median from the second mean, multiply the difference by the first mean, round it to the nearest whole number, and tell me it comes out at 22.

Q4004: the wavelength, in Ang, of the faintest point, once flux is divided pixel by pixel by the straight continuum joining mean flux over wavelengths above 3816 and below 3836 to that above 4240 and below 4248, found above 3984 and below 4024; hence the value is 4022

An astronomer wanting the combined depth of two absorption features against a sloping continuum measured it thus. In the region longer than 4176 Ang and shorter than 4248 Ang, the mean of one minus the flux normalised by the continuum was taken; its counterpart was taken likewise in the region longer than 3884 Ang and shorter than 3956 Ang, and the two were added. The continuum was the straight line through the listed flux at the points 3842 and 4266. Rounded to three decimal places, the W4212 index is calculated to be 0.010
